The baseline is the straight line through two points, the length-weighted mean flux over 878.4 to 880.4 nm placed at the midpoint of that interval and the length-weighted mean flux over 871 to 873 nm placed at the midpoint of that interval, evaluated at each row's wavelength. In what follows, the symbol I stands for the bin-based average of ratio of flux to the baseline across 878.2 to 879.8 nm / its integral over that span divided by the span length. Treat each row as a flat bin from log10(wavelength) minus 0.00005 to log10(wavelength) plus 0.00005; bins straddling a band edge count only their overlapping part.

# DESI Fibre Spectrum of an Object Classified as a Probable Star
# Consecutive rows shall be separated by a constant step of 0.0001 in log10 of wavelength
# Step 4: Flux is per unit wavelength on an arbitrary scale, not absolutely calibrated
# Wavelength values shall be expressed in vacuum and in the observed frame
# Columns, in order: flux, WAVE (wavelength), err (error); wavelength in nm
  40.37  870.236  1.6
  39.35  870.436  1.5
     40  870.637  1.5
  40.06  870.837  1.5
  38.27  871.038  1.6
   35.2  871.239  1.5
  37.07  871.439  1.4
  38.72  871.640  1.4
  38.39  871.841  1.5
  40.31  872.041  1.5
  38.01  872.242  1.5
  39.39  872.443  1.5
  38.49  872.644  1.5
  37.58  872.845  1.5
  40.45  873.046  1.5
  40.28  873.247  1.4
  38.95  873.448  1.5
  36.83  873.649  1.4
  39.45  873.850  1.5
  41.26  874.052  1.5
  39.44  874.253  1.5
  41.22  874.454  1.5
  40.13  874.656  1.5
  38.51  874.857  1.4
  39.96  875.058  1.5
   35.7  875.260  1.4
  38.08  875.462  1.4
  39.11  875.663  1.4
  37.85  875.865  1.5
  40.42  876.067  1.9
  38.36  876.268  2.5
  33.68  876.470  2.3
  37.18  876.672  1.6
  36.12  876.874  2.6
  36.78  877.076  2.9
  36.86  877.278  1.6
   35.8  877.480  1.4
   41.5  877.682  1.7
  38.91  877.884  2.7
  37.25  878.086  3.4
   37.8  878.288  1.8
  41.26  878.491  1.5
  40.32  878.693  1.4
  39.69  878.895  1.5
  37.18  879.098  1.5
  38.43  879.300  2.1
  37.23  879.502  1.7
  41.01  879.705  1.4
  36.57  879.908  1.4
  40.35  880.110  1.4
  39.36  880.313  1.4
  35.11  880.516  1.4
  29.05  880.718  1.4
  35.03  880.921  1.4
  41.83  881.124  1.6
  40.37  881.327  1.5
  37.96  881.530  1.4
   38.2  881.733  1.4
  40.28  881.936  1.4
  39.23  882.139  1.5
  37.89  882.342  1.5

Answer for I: 1.00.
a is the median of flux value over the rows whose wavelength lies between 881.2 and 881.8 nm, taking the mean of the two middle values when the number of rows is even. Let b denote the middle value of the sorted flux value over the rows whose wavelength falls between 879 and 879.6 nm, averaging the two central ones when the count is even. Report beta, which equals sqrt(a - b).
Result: 1.0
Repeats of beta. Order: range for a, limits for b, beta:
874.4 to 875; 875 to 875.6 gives 1.4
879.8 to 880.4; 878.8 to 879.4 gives 1.0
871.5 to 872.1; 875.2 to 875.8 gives 0.8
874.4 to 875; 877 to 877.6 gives 1.8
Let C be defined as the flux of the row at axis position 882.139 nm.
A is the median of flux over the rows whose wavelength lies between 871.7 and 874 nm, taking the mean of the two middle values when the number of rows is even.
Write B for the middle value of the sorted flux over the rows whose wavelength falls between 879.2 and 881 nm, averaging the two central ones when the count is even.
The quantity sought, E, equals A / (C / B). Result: 37.0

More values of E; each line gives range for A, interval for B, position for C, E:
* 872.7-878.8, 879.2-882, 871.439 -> 40.0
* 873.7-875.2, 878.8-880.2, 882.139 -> 39.1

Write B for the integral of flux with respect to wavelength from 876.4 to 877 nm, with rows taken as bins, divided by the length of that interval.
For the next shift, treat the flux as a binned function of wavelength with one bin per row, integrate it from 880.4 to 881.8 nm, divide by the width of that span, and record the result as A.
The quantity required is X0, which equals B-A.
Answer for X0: -1.00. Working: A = 36.8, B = 35.8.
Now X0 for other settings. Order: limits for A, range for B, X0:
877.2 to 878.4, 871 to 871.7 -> -0.92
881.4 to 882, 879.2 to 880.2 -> -0.09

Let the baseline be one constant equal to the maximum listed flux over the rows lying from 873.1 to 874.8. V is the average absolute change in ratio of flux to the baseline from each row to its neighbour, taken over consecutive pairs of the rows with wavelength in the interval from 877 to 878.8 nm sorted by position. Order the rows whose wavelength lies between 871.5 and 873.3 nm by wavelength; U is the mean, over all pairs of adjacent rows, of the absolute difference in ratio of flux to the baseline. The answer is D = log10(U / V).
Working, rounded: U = 0.033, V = 0.049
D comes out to -0.2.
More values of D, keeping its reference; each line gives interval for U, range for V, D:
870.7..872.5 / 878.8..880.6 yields -0.2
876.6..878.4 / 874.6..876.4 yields -0.1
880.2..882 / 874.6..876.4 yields 0.2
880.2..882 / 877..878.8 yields 0.3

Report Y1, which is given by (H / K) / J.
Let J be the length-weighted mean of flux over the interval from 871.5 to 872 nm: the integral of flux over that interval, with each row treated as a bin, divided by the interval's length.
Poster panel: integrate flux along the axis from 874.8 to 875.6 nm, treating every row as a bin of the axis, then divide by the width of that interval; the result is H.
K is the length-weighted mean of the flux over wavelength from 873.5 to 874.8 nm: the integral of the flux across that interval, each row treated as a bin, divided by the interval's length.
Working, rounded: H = 38.1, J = 38.7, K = 39.7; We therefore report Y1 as 0.0249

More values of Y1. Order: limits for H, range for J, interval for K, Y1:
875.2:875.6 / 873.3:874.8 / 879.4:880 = 0.0246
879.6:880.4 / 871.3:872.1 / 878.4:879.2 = 0.0258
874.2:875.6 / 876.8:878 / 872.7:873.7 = 0.0266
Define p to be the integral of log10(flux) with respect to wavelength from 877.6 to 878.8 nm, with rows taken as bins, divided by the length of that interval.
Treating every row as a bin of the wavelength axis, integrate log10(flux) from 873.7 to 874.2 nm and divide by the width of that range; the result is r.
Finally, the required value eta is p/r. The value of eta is 0.9978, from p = 1.60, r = 1.60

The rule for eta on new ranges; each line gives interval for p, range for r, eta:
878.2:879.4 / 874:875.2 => 0.9942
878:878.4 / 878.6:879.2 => 0.9884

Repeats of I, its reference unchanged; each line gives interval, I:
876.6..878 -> 0.97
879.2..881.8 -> 0.96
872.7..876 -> 1.01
